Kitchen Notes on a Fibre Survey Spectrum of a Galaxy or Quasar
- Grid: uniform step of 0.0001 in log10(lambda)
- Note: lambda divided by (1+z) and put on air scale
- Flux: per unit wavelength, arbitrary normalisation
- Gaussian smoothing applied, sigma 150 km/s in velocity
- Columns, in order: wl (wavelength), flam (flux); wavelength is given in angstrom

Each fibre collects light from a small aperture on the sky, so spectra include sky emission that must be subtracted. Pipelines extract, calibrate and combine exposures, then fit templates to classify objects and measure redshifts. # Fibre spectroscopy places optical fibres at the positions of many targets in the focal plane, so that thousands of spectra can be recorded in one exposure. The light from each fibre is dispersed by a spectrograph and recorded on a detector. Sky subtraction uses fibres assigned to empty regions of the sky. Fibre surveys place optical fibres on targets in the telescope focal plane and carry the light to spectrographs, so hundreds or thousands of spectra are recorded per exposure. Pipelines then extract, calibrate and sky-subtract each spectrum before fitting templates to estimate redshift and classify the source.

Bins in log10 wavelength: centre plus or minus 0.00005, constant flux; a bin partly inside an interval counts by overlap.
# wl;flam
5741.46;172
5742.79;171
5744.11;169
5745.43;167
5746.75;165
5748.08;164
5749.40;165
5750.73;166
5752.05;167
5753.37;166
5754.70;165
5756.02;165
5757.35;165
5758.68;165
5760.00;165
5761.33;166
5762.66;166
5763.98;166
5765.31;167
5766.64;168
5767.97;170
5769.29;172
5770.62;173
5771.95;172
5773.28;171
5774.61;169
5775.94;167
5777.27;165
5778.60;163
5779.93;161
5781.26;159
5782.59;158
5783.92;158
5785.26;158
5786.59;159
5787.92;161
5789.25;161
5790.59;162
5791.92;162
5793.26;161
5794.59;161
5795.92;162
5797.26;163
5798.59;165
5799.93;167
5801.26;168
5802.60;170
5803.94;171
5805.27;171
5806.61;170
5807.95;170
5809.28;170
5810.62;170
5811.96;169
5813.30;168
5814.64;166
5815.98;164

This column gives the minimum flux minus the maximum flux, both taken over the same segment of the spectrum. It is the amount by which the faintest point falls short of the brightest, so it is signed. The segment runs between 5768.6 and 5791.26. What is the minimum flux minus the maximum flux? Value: -15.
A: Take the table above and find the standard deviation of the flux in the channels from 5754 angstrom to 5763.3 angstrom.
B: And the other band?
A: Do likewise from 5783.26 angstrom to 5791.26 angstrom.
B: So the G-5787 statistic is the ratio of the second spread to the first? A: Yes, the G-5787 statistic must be 3.5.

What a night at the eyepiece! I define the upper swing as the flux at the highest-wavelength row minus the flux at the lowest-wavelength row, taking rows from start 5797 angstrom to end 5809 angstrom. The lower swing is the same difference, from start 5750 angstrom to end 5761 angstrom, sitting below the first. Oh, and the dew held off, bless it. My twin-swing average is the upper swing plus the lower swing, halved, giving 3.0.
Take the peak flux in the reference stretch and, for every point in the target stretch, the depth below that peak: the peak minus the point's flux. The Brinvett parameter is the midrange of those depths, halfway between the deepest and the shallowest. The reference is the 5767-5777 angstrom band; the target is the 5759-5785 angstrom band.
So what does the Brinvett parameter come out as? 7.5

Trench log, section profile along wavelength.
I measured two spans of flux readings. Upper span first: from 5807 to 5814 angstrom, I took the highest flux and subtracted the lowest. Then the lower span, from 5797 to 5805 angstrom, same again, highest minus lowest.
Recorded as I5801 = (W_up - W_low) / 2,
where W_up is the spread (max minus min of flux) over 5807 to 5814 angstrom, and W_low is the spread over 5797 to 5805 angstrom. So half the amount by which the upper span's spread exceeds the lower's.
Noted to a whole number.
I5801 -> -3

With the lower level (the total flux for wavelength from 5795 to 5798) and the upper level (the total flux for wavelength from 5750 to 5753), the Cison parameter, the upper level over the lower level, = 1.02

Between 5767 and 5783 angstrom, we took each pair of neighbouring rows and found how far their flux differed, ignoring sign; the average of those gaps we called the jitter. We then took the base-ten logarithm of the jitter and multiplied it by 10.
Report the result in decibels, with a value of 2.1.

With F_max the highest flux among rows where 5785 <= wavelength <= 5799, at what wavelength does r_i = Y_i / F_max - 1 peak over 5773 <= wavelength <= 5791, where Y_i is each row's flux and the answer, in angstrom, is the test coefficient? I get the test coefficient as 5773.28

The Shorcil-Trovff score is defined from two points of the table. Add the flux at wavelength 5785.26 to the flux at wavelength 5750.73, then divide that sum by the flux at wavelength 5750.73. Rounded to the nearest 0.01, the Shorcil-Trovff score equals 1.95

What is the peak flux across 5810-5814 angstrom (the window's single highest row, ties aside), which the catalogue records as 170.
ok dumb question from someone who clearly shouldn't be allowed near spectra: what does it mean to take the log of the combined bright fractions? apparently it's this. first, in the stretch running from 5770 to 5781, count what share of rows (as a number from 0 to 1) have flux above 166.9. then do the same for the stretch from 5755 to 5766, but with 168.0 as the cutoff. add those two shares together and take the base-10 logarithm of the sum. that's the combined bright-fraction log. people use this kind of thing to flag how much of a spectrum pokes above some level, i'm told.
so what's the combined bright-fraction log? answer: -0.20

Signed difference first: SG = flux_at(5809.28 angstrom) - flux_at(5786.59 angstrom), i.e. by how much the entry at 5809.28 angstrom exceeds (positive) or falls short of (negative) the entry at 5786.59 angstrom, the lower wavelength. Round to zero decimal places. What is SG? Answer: 11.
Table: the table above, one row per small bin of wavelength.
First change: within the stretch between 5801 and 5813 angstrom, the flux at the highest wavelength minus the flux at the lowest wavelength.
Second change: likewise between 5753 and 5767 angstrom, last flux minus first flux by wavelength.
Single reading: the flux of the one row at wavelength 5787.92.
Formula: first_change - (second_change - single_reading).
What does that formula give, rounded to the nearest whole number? 160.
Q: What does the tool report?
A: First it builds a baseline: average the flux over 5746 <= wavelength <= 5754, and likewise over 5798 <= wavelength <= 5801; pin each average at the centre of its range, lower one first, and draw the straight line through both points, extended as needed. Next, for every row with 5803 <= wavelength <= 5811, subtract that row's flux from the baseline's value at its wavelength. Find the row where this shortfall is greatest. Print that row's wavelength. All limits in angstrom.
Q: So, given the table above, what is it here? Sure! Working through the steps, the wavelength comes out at 5810.62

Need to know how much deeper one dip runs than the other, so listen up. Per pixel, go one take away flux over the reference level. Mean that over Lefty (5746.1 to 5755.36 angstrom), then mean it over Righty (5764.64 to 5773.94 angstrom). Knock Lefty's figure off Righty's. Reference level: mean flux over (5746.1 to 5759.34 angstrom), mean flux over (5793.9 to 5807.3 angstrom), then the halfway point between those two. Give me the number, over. -0.03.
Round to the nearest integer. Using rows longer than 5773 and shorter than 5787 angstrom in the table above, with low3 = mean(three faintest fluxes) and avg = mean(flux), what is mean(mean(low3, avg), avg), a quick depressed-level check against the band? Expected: 161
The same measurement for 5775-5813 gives 163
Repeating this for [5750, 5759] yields 165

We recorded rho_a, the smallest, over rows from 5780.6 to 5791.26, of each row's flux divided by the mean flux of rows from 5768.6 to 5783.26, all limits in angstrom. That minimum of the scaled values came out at 0.95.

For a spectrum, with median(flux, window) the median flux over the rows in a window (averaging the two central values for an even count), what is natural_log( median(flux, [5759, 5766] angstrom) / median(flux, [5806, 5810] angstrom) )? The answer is -0.024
